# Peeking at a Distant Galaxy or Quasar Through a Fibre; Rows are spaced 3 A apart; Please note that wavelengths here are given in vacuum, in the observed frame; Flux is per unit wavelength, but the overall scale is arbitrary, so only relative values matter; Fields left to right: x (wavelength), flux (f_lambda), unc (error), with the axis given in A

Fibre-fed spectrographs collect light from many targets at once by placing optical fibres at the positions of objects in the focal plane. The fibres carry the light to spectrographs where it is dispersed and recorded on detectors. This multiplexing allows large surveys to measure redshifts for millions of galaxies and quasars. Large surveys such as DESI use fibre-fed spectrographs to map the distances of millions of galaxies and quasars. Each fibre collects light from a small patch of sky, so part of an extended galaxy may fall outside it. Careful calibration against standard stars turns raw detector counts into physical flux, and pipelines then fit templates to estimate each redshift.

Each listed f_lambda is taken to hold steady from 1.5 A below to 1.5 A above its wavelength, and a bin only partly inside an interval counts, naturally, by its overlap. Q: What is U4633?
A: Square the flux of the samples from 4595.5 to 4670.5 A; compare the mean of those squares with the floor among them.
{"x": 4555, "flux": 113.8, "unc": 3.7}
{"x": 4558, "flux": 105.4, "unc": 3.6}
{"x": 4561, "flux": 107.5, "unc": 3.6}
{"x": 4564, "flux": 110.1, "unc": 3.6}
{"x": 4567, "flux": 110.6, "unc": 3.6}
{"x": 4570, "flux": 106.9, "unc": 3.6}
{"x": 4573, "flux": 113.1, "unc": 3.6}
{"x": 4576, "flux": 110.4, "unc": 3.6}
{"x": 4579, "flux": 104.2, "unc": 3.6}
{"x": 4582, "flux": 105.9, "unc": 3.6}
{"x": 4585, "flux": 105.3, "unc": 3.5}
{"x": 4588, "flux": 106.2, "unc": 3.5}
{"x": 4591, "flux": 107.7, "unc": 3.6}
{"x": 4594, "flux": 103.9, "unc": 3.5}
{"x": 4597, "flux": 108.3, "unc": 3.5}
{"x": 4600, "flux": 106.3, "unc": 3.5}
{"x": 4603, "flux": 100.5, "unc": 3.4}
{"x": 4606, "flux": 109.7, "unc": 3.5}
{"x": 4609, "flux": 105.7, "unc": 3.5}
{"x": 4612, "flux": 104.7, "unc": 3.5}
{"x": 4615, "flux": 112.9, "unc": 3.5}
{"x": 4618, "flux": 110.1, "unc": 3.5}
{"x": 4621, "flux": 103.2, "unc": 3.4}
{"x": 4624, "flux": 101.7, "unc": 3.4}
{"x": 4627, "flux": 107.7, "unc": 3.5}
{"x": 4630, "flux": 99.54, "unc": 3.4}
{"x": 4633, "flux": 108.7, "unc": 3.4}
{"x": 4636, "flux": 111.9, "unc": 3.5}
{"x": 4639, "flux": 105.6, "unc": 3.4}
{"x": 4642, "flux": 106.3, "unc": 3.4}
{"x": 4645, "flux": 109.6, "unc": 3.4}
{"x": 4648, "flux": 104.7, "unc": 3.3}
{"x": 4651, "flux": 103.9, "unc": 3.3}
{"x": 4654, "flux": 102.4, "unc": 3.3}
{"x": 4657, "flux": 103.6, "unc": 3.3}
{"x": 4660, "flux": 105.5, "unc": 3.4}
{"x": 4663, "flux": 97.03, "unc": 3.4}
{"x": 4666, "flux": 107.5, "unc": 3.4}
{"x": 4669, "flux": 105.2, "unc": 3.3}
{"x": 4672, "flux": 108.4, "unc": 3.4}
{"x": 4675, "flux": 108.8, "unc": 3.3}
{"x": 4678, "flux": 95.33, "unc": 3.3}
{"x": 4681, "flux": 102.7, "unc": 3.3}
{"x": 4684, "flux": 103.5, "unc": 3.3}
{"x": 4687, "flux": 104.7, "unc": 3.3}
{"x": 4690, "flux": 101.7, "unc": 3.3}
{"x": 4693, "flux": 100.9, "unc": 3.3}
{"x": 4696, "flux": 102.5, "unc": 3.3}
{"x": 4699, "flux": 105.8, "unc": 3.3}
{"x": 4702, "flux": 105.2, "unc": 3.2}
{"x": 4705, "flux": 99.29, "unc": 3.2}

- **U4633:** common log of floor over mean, -0.07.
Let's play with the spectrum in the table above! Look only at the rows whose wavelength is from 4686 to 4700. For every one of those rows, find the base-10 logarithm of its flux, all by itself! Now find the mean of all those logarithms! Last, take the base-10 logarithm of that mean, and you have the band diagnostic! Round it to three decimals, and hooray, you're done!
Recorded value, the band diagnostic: 0.304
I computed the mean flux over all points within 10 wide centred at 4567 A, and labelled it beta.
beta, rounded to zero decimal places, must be 109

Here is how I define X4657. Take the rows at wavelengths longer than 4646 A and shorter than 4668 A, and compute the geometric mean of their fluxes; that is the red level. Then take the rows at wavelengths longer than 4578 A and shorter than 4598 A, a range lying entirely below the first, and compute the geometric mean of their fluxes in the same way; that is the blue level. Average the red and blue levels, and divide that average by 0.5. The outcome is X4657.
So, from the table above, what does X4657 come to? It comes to 209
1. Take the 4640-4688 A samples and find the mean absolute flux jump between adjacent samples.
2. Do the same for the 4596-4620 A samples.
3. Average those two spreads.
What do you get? 4.4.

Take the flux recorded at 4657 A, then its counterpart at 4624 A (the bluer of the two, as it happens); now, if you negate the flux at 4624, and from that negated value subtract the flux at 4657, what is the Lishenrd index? -205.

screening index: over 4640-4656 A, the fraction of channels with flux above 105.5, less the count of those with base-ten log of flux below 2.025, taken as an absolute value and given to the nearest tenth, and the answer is 2.6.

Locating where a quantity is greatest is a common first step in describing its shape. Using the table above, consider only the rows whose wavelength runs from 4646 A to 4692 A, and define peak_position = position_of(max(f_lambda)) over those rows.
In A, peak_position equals 4675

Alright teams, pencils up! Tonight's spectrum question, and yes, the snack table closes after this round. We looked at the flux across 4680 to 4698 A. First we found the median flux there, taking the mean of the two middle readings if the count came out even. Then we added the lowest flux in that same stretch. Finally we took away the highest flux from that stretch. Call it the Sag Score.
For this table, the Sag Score 99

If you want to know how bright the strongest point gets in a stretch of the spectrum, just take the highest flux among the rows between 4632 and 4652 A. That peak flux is 111.9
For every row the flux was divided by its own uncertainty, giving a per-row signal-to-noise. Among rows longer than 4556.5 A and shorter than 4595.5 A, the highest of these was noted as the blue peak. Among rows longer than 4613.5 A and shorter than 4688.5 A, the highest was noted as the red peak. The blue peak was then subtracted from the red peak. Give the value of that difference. 1.6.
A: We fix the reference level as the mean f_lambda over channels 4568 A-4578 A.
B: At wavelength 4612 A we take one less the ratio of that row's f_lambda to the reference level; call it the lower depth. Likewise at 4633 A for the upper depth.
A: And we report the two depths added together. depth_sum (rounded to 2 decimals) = 0.06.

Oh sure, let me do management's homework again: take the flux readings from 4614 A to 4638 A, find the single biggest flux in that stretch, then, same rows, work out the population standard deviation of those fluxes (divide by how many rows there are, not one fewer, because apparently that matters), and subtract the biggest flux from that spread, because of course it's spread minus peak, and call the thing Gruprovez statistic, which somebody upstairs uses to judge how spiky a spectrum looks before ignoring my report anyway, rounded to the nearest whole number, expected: -108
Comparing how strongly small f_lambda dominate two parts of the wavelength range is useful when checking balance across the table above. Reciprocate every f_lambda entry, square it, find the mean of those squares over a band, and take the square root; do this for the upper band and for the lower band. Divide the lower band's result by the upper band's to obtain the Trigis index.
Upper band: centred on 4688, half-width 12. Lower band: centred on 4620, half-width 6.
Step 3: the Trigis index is 0.956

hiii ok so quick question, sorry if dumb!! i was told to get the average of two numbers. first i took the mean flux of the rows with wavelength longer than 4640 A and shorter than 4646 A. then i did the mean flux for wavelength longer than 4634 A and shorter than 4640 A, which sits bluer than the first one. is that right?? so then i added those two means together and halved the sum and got 108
